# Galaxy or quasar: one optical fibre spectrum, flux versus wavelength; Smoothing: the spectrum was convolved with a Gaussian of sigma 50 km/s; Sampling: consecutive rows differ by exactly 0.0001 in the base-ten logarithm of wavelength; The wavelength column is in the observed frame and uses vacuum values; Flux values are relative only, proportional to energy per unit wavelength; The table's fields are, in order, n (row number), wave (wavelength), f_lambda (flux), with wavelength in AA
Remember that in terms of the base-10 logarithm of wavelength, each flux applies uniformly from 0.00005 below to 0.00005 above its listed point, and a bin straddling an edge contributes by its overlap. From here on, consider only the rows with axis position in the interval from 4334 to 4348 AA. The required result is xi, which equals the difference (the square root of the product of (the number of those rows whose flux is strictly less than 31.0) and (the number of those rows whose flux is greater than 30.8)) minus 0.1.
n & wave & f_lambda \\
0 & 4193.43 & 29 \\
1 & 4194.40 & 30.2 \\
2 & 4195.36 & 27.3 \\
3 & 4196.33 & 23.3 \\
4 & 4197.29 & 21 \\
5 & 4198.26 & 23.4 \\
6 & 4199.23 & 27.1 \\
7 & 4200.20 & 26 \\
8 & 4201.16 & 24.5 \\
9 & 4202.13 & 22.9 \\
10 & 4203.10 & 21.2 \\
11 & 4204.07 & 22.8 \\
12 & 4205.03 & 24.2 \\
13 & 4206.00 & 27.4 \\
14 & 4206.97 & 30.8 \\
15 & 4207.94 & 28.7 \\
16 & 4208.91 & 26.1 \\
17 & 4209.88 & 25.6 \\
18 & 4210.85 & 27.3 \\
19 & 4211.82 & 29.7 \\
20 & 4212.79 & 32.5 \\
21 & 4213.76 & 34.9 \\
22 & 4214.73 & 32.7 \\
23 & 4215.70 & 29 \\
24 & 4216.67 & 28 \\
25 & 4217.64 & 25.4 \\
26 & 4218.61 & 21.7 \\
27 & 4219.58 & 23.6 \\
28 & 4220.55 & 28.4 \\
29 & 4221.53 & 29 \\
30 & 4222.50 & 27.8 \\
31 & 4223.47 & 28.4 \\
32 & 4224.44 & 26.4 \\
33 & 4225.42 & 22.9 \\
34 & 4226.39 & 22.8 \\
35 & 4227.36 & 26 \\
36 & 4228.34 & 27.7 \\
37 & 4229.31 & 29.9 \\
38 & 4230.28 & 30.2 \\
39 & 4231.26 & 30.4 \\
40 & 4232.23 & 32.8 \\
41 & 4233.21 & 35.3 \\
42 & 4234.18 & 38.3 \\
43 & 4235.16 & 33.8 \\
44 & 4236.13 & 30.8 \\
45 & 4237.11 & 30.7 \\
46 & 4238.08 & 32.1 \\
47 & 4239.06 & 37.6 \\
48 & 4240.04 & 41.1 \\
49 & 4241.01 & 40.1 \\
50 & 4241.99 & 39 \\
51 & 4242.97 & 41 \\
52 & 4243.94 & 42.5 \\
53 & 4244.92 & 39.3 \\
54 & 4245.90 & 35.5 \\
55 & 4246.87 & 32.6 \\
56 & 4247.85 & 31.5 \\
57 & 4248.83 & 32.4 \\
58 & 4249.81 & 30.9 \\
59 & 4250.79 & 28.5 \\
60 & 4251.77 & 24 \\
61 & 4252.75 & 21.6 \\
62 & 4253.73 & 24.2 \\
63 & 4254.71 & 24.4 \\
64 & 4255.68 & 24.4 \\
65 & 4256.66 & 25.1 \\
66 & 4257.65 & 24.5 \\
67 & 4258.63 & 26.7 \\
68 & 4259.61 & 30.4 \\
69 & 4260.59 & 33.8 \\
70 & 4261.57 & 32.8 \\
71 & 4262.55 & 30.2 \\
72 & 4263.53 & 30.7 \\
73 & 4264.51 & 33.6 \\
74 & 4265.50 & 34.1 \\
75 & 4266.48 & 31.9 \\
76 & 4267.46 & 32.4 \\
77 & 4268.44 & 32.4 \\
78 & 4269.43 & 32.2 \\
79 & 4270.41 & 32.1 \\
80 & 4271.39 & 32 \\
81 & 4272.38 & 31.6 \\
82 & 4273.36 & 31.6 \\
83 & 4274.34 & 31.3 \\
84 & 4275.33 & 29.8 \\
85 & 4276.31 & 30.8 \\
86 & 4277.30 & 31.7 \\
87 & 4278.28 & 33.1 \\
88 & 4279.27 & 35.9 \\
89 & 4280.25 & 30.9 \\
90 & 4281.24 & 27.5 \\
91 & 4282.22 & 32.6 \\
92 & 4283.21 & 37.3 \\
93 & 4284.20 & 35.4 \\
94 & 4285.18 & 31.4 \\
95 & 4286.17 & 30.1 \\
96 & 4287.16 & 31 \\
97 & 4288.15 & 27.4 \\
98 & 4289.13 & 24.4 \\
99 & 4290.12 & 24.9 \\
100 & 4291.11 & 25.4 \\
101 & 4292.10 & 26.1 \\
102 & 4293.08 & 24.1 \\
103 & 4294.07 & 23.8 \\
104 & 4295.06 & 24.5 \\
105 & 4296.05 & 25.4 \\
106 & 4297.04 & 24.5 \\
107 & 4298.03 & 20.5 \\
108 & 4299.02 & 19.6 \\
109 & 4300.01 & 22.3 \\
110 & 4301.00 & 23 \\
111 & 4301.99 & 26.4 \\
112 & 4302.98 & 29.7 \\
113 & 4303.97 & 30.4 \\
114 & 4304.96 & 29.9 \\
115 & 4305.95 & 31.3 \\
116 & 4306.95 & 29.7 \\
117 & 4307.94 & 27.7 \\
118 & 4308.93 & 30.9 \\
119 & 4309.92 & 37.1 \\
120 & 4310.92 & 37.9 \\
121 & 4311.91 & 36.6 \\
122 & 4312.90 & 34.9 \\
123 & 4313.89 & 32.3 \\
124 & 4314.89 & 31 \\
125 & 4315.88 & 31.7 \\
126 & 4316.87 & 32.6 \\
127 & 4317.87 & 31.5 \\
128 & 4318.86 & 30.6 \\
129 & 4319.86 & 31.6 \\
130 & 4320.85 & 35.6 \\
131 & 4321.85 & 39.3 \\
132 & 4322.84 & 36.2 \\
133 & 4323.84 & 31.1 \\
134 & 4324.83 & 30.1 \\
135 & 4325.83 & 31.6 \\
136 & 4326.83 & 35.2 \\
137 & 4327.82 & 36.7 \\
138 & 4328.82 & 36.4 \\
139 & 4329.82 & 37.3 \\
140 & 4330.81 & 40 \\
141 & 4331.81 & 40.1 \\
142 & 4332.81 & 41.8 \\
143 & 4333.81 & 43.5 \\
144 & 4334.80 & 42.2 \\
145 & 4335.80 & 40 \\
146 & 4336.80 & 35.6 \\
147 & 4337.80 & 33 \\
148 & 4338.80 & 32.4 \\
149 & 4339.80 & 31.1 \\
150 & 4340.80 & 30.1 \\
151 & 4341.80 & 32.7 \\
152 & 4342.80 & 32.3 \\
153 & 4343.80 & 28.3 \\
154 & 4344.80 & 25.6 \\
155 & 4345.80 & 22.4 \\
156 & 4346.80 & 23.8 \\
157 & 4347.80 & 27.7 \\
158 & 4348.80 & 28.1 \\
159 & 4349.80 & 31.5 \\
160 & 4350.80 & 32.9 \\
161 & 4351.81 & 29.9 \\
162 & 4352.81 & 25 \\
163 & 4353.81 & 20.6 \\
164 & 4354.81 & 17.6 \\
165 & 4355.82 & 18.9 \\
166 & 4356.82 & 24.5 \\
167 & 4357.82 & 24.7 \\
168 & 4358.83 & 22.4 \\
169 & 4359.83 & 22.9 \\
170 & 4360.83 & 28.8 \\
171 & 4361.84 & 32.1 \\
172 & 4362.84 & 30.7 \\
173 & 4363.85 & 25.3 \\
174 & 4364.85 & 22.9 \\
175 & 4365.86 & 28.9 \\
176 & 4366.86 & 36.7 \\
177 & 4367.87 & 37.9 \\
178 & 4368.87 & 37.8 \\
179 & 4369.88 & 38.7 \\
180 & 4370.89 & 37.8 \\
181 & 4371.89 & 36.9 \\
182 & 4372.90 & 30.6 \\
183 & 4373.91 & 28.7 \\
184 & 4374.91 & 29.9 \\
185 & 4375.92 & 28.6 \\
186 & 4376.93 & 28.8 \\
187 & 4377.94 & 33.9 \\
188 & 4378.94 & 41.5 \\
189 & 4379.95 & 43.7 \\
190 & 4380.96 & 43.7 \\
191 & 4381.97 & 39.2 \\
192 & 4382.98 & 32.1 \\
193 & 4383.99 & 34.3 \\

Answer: 7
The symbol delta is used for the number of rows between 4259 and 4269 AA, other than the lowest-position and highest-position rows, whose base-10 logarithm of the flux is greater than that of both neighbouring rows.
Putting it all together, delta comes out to 2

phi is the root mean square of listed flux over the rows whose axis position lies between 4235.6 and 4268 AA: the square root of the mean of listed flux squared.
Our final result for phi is 32.3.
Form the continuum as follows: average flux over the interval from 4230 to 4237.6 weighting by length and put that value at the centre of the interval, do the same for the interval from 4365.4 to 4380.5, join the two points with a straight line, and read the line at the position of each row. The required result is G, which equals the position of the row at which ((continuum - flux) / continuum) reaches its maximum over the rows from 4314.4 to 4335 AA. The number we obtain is 4324.83 AA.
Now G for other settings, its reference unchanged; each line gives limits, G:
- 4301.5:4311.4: 4301.99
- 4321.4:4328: 4324.83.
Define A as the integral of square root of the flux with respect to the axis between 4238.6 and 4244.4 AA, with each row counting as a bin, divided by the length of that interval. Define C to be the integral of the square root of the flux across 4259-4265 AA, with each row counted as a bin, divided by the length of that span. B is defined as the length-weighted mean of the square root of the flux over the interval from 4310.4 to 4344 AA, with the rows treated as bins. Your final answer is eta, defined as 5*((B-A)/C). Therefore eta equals -0.40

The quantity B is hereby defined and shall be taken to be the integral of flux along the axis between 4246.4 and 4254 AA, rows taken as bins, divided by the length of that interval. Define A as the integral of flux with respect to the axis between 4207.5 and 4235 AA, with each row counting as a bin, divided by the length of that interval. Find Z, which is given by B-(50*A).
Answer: -1406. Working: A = 28.7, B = 28.3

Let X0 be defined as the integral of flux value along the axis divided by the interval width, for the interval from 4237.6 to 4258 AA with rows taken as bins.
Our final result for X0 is 32.0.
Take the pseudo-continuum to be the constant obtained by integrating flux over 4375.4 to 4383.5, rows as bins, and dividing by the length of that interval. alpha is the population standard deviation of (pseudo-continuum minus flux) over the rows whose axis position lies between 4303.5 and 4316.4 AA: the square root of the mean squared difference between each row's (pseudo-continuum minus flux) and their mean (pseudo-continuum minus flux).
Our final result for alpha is 3.1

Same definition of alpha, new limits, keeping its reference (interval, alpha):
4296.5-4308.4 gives 4.0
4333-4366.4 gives 6.1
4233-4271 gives 5.2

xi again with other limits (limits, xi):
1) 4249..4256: 3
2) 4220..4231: 0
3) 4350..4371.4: 10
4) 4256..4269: 6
